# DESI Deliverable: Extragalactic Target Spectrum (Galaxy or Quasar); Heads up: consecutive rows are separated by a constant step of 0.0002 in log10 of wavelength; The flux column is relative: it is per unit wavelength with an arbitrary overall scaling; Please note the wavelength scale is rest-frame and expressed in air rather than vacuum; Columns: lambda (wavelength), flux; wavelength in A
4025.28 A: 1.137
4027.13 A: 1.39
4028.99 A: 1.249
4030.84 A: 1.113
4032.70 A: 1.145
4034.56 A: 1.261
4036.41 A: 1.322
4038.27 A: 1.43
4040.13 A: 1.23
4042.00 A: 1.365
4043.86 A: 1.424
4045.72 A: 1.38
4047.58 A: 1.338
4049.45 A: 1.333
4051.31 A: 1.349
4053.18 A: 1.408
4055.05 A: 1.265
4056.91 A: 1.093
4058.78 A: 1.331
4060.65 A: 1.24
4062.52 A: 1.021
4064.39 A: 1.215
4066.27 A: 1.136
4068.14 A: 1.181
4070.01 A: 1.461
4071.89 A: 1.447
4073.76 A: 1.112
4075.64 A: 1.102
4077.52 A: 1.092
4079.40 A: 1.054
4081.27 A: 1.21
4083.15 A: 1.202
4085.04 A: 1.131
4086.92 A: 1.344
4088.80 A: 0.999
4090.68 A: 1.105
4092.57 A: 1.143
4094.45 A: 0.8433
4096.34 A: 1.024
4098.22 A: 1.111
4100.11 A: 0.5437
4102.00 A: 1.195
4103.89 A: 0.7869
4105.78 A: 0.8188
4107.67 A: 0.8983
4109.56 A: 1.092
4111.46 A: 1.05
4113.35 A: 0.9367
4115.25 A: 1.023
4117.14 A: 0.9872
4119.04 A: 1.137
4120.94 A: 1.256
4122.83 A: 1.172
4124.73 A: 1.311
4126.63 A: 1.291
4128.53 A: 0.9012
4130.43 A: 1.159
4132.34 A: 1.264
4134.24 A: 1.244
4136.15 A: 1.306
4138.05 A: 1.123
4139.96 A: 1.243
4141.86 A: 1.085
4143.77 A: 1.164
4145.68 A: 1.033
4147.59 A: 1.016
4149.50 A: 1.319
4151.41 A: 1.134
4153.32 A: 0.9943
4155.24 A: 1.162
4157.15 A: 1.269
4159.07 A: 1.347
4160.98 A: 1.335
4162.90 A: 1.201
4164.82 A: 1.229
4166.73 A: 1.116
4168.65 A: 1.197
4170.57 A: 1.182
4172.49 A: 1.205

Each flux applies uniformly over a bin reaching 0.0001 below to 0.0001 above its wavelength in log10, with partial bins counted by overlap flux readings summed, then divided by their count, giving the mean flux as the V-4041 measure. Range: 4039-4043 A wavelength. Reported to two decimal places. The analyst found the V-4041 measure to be 1.30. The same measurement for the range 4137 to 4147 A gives 1.13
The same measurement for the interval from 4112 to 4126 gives 1.12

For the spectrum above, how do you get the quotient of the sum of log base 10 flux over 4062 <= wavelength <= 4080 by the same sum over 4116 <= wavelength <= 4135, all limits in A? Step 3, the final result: 1.1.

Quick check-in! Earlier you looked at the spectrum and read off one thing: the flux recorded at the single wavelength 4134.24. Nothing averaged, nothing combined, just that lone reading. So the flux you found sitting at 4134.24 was 1.244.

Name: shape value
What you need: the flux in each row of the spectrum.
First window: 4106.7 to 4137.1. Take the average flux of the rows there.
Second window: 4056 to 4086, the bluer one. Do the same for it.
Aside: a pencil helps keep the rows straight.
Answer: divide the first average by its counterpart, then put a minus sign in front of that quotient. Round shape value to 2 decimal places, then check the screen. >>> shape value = -0.95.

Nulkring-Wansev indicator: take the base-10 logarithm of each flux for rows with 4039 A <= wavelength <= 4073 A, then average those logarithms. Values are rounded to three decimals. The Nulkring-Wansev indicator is 0.108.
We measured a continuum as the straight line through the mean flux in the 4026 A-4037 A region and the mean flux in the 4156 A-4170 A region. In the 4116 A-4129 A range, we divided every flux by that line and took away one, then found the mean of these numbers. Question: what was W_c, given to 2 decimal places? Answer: -0.07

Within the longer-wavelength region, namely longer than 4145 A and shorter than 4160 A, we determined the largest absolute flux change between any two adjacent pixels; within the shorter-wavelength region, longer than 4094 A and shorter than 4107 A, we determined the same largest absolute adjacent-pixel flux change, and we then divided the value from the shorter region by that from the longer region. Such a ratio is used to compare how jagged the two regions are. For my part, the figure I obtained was 2.1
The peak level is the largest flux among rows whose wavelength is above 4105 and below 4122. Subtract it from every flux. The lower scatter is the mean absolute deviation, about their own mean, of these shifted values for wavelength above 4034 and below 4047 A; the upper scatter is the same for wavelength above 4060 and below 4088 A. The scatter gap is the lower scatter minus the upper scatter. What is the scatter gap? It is -0.04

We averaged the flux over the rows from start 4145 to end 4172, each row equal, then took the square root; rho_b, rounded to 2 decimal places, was 1.09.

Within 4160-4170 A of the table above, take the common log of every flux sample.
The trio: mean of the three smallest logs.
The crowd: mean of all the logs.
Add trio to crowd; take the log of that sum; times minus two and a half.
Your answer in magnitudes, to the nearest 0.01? 2.04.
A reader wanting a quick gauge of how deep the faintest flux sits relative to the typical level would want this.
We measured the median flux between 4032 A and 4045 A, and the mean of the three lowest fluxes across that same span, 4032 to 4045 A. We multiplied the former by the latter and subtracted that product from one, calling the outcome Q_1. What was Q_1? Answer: -0.60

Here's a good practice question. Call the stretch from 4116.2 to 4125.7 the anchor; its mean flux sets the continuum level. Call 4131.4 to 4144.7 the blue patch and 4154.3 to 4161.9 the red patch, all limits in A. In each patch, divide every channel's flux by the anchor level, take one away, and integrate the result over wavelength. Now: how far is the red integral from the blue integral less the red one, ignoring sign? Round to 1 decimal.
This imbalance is 1.0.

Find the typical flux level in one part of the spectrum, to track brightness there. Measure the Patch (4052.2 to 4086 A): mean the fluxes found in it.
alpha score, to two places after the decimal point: 1.21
